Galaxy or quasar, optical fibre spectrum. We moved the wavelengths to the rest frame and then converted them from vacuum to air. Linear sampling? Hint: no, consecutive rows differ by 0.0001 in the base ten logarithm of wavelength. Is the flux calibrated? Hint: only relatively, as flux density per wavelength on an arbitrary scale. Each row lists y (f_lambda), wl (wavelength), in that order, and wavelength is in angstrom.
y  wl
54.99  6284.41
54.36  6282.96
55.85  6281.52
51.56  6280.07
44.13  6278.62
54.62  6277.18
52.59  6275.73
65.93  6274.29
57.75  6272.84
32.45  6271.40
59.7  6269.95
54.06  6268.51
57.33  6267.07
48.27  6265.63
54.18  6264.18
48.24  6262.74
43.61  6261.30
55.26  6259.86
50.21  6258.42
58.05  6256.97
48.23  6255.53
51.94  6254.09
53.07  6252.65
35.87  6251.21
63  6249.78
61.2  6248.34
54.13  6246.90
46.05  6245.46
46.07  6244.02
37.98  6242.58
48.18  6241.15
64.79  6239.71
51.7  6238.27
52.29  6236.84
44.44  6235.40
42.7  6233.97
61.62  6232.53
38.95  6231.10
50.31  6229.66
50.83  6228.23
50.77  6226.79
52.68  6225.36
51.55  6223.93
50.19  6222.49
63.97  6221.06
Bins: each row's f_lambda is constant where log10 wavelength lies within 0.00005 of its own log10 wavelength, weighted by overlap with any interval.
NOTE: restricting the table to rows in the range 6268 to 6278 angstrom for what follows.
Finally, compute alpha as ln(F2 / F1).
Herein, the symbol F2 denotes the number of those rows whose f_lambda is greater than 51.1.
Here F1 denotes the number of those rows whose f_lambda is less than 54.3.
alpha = 0.69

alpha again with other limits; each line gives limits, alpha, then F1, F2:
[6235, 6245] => -0.69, 6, 3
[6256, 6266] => -0.51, 5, 3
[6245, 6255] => 0.00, 5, 5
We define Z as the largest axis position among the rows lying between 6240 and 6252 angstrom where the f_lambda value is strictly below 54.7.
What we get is 6251.21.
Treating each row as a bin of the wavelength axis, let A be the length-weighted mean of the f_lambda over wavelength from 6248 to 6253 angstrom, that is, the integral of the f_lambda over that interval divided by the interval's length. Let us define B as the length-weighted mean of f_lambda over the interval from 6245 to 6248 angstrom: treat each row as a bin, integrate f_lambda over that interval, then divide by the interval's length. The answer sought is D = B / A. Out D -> 0.98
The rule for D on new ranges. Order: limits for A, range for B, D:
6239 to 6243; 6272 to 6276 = 1.15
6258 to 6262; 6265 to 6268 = 1.07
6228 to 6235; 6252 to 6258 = 1.08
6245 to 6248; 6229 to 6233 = 0.96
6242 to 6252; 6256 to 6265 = 1.04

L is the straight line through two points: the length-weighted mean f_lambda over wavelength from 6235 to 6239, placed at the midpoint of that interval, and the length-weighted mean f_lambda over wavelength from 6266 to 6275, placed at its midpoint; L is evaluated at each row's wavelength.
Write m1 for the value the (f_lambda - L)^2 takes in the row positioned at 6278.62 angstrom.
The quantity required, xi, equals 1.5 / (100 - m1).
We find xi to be -0.058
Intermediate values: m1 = 126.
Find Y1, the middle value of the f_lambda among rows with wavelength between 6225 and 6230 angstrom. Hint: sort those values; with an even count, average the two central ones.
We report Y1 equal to 50.8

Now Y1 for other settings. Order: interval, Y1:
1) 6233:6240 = 51.7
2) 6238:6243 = 49.9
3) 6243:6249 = 50.1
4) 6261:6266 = 48.3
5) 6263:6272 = 54.1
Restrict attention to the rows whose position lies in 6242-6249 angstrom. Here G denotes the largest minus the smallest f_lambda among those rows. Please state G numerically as 23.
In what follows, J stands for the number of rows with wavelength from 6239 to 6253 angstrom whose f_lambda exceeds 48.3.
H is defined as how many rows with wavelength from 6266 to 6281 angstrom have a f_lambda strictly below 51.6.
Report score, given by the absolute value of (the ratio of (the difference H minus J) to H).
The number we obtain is 0.67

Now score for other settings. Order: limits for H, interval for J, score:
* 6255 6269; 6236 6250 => 0.20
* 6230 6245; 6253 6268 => 0.00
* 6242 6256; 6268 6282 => 0.60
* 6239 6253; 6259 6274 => 0.20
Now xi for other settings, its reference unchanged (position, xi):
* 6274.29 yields -0.062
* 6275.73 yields 0.016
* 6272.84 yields 0.017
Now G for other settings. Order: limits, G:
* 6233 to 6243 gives 27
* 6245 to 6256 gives 27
